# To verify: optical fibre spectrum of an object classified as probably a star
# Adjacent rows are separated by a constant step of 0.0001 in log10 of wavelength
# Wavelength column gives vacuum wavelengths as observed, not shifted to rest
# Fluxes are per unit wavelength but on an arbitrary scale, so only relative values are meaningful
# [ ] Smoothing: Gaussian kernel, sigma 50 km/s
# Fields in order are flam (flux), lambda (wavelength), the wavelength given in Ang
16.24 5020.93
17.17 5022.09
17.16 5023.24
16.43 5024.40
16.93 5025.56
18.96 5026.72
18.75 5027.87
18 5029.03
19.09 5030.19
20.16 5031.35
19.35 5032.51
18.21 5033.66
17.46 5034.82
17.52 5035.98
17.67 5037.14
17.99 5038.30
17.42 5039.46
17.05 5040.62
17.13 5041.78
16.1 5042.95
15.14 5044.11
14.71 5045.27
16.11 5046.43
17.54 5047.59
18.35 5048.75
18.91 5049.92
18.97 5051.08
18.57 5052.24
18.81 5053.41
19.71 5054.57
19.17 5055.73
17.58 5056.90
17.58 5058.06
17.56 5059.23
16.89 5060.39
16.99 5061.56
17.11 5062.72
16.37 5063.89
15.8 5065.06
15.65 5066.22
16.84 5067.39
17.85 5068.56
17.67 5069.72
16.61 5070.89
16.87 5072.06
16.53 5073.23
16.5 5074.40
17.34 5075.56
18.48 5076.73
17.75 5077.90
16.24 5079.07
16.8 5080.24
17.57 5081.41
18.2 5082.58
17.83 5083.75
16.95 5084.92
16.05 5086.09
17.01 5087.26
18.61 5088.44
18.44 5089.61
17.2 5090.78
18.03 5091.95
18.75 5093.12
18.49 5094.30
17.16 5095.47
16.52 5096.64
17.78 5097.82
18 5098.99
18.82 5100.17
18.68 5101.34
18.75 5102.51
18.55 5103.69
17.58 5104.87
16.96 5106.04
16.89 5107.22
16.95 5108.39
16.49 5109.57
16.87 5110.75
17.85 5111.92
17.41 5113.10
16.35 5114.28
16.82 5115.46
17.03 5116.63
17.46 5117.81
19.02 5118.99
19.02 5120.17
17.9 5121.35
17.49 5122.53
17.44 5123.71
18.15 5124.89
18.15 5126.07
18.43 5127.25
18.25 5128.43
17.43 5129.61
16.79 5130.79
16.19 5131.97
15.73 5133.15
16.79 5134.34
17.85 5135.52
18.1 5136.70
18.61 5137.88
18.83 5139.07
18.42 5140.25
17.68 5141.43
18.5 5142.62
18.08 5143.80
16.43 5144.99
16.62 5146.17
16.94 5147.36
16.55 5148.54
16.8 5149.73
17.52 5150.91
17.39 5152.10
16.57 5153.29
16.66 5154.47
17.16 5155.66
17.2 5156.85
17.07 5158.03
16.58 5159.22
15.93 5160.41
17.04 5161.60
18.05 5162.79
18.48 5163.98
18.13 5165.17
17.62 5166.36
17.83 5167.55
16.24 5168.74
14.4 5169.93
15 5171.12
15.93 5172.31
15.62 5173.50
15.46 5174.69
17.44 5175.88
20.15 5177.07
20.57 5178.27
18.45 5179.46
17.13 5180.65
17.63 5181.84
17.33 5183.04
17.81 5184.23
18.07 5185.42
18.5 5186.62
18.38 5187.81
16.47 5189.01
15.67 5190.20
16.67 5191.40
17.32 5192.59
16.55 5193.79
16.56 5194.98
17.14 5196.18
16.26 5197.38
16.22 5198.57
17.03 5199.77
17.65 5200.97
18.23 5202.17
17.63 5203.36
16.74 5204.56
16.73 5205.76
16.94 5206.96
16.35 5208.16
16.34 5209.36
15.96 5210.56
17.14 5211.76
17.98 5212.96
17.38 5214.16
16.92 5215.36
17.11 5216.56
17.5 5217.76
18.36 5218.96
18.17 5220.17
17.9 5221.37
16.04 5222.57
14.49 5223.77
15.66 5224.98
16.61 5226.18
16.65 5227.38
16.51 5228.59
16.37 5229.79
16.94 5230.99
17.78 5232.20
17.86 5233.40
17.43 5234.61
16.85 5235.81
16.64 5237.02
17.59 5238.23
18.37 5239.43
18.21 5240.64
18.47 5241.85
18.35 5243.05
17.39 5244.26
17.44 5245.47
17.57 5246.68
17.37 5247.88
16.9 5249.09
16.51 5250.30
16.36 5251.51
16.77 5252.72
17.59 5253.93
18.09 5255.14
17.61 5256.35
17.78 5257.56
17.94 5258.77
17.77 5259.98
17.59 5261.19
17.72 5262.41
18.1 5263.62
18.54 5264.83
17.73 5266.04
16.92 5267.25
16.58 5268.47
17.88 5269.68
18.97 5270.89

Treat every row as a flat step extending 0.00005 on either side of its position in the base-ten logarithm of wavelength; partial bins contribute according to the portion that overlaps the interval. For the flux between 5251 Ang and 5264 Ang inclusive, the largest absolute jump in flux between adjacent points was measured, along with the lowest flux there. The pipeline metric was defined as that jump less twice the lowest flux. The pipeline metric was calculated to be -31.9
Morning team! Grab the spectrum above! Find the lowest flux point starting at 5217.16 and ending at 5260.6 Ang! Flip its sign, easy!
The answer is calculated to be -14.5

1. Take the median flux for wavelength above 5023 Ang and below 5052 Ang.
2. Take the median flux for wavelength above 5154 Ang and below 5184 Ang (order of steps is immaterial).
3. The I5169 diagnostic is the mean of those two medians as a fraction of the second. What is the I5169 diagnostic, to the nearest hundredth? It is 1.01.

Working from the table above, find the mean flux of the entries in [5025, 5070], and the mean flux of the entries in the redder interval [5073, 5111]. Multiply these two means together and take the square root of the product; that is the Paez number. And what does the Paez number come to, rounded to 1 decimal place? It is 17.6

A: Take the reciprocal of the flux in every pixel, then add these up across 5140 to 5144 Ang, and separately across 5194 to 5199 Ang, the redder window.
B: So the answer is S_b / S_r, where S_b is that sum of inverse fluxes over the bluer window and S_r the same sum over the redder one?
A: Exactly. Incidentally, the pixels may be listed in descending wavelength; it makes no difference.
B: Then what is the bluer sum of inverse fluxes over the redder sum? 0.91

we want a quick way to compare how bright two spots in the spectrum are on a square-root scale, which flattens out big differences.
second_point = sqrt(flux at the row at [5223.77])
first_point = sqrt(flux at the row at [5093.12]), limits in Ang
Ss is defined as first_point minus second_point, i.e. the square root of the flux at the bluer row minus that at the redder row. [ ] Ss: 0.52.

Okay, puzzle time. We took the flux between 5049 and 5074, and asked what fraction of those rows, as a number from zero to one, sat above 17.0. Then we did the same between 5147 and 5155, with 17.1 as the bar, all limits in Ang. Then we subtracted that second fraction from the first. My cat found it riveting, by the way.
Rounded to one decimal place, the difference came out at 0.3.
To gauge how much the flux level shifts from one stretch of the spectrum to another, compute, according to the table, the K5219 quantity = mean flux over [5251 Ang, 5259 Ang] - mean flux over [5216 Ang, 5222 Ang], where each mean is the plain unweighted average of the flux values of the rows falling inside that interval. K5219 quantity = -0.36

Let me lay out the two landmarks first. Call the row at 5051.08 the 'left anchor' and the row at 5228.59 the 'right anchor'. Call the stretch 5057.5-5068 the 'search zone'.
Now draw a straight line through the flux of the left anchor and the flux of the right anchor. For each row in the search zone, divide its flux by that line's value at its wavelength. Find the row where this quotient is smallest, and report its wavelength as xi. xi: 5066.22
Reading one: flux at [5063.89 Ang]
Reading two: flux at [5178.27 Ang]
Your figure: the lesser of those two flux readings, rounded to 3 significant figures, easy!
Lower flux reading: 16.4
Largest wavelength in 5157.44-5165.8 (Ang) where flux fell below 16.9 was 5160.41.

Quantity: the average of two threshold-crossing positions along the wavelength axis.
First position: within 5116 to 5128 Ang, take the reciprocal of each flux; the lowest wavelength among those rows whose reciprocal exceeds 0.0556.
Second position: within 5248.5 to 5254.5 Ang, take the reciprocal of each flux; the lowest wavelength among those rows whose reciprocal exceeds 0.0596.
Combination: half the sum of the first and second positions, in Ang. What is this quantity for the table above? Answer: 5183.5 Ang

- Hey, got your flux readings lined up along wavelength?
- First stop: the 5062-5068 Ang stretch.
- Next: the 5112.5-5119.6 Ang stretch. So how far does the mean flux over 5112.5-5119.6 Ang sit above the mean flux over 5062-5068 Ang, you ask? 1.0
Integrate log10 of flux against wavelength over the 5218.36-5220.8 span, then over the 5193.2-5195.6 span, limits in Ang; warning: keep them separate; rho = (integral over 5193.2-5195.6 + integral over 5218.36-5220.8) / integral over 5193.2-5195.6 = 2.0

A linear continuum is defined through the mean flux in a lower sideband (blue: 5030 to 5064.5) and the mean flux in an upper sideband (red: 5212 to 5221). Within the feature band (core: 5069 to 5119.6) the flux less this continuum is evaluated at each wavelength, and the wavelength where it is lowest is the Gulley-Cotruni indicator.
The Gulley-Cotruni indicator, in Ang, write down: 5086.09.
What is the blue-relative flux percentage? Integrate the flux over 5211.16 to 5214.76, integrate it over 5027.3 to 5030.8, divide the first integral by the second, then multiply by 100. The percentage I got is 97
